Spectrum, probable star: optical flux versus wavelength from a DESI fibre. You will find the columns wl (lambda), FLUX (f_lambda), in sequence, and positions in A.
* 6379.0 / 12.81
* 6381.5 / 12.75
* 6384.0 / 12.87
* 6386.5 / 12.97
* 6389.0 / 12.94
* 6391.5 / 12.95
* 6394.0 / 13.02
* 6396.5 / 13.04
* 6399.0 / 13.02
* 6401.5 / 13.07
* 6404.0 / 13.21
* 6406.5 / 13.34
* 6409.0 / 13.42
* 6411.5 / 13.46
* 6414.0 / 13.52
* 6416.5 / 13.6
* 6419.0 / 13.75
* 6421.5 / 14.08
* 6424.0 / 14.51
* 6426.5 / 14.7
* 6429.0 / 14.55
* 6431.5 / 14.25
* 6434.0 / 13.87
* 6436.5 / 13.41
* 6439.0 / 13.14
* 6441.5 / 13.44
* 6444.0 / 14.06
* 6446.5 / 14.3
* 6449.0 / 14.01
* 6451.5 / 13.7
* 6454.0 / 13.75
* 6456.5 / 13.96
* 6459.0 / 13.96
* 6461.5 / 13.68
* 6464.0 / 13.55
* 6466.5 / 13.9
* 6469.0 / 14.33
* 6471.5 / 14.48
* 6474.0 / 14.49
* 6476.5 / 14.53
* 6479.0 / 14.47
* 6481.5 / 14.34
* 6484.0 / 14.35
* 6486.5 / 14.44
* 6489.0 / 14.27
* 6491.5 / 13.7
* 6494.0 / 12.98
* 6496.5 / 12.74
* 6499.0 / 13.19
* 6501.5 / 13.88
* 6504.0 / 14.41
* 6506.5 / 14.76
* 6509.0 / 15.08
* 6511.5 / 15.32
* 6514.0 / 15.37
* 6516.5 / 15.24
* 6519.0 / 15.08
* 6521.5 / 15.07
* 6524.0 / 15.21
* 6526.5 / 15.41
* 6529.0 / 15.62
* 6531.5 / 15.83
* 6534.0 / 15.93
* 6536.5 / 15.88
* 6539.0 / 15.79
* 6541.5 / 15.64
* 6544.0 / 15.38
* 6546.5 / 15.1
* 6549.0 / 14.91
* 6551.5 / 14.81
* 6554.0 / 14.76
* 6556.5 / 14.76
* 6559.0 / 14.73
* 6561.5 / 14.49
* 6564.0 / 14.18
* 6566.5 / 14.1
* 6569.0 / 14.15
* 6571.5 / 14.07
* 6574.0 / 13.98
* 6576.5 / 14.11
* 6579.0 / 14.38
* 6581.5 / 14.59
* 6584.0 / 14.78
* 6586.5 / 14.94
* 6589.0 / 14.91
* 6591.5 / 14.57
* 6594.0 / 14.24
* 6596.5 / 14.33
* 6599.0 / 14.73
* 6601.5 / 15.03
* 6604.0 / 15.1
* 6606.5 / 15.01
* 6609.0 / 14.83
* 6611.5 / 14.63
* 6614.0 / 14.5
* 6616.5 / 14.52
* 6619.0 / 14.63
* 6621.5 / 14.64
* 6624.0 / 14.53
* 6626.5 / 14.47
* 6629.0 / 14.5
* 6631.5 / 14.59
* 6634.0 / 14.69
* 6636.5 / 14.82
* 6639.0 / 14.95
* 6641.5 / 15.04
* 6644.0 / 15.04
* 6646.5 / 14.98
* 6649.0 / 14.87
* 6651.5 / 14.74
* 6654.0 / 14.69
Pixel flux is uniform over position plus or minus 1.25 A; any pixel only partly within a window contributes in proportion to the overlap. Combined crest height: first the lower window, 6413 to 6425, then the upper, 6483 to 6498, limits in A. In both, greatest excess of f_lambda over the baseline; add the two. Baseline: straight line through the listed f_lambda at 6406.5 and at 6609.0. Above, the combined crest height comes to 1.6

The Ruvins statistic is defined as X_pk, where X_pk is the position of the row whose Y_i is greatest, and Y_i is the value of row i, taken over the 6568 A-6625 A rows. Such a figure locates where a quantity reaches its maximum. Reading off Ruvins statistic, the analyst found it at 6604.0 A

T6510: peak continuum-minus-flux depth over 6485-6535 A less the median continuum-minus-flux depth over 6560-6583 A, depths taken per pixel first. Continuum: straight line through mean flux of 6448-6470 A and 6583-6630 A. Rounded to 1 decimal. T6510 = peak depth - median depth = 1.0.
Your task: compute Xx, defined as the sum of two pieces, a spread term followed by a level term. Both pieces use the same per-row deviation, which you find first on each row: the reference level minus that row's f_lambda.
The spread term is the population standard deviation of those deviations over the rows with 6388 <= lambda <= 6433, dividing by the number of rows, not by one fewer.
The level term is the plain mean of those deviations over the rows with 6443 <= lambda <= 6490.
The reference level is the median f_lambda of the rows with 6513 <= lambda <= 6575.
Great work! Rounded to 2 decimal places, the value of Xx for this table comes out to 1.52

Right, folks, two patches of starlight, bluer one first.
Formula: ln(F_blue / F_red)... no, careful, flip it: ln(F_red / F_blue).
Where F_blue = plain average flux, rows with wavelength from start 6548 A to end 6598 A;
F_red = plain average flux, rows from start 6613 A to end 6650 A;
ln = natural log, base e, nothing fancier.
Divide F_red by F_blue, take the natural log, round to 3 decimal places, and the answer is 0.016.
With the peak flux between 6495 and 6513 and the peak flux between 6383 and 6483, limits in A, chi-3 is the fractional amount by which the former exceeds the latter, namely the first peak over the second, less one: 0.042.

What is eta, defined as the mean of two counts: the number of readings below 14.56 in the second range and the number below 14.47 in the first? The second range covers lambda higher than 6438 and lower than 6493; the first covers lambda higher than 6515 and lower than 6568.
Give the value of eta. 12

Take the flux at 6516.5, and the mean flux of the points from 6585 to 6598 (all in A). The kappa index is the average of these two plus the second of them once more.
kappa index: 29.5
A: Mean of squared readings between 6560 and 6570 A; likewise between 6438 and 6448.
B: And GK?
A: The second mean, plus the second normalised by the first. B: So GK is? 190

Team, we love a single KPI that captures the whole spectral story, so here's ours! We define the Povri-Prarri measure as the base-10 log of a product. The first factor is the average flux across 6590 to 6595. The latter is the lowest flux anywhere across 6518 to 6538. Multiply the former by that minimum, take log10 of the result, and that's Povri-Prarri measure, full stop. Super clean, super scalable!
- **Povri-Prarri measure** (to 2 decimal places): 2.34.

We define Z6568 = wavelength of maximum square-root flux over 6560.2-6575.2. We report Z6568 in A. 6561.5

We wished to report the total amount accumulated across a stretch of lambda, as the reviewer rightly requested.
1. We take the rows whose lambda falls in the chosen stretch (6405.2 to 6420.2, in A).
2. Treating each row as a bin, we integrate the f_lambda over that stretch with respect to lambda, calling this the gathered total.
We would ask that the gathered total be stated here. 203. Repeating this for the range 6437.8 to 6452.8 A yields 207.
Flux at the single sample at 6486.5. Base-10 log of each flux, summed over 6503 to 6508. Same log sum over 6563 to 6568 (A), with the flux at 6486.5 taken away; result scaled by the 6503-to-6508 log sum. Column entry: -5.21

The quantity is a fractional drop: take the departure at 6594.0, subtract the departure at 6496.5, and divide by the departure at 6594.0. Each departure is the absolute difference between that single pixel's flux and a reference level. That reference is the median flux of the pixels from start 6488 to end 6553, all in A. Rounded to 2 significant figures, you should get -1.8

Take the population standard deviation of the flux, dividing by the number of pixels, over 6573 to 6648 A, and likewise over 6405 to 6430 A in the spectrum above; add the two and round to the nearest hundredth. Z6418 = 0.78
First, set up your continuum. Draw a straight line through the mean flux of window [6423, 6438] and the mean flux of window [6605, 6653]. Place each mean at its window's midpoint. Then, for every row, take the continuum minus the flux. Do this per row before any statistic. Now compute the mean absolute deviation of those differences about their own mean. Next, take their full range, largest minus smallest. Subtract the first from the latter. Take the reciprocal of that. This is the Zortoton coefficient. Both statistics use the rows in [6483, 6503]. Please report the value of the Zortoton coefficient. 0.85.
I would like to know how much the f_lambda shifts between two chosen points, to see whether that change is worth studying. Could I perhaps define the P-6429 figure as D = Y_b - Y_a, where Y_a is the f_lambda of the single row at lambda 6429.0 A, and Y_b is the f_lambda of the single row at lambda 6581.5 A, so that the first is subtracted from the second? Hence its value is 0.0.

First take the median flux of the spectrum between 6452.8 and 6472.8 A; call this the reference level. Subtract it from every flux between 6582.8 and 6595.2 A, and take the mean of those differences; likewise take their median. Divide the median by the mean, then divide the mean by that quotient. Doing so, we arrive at 0.68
